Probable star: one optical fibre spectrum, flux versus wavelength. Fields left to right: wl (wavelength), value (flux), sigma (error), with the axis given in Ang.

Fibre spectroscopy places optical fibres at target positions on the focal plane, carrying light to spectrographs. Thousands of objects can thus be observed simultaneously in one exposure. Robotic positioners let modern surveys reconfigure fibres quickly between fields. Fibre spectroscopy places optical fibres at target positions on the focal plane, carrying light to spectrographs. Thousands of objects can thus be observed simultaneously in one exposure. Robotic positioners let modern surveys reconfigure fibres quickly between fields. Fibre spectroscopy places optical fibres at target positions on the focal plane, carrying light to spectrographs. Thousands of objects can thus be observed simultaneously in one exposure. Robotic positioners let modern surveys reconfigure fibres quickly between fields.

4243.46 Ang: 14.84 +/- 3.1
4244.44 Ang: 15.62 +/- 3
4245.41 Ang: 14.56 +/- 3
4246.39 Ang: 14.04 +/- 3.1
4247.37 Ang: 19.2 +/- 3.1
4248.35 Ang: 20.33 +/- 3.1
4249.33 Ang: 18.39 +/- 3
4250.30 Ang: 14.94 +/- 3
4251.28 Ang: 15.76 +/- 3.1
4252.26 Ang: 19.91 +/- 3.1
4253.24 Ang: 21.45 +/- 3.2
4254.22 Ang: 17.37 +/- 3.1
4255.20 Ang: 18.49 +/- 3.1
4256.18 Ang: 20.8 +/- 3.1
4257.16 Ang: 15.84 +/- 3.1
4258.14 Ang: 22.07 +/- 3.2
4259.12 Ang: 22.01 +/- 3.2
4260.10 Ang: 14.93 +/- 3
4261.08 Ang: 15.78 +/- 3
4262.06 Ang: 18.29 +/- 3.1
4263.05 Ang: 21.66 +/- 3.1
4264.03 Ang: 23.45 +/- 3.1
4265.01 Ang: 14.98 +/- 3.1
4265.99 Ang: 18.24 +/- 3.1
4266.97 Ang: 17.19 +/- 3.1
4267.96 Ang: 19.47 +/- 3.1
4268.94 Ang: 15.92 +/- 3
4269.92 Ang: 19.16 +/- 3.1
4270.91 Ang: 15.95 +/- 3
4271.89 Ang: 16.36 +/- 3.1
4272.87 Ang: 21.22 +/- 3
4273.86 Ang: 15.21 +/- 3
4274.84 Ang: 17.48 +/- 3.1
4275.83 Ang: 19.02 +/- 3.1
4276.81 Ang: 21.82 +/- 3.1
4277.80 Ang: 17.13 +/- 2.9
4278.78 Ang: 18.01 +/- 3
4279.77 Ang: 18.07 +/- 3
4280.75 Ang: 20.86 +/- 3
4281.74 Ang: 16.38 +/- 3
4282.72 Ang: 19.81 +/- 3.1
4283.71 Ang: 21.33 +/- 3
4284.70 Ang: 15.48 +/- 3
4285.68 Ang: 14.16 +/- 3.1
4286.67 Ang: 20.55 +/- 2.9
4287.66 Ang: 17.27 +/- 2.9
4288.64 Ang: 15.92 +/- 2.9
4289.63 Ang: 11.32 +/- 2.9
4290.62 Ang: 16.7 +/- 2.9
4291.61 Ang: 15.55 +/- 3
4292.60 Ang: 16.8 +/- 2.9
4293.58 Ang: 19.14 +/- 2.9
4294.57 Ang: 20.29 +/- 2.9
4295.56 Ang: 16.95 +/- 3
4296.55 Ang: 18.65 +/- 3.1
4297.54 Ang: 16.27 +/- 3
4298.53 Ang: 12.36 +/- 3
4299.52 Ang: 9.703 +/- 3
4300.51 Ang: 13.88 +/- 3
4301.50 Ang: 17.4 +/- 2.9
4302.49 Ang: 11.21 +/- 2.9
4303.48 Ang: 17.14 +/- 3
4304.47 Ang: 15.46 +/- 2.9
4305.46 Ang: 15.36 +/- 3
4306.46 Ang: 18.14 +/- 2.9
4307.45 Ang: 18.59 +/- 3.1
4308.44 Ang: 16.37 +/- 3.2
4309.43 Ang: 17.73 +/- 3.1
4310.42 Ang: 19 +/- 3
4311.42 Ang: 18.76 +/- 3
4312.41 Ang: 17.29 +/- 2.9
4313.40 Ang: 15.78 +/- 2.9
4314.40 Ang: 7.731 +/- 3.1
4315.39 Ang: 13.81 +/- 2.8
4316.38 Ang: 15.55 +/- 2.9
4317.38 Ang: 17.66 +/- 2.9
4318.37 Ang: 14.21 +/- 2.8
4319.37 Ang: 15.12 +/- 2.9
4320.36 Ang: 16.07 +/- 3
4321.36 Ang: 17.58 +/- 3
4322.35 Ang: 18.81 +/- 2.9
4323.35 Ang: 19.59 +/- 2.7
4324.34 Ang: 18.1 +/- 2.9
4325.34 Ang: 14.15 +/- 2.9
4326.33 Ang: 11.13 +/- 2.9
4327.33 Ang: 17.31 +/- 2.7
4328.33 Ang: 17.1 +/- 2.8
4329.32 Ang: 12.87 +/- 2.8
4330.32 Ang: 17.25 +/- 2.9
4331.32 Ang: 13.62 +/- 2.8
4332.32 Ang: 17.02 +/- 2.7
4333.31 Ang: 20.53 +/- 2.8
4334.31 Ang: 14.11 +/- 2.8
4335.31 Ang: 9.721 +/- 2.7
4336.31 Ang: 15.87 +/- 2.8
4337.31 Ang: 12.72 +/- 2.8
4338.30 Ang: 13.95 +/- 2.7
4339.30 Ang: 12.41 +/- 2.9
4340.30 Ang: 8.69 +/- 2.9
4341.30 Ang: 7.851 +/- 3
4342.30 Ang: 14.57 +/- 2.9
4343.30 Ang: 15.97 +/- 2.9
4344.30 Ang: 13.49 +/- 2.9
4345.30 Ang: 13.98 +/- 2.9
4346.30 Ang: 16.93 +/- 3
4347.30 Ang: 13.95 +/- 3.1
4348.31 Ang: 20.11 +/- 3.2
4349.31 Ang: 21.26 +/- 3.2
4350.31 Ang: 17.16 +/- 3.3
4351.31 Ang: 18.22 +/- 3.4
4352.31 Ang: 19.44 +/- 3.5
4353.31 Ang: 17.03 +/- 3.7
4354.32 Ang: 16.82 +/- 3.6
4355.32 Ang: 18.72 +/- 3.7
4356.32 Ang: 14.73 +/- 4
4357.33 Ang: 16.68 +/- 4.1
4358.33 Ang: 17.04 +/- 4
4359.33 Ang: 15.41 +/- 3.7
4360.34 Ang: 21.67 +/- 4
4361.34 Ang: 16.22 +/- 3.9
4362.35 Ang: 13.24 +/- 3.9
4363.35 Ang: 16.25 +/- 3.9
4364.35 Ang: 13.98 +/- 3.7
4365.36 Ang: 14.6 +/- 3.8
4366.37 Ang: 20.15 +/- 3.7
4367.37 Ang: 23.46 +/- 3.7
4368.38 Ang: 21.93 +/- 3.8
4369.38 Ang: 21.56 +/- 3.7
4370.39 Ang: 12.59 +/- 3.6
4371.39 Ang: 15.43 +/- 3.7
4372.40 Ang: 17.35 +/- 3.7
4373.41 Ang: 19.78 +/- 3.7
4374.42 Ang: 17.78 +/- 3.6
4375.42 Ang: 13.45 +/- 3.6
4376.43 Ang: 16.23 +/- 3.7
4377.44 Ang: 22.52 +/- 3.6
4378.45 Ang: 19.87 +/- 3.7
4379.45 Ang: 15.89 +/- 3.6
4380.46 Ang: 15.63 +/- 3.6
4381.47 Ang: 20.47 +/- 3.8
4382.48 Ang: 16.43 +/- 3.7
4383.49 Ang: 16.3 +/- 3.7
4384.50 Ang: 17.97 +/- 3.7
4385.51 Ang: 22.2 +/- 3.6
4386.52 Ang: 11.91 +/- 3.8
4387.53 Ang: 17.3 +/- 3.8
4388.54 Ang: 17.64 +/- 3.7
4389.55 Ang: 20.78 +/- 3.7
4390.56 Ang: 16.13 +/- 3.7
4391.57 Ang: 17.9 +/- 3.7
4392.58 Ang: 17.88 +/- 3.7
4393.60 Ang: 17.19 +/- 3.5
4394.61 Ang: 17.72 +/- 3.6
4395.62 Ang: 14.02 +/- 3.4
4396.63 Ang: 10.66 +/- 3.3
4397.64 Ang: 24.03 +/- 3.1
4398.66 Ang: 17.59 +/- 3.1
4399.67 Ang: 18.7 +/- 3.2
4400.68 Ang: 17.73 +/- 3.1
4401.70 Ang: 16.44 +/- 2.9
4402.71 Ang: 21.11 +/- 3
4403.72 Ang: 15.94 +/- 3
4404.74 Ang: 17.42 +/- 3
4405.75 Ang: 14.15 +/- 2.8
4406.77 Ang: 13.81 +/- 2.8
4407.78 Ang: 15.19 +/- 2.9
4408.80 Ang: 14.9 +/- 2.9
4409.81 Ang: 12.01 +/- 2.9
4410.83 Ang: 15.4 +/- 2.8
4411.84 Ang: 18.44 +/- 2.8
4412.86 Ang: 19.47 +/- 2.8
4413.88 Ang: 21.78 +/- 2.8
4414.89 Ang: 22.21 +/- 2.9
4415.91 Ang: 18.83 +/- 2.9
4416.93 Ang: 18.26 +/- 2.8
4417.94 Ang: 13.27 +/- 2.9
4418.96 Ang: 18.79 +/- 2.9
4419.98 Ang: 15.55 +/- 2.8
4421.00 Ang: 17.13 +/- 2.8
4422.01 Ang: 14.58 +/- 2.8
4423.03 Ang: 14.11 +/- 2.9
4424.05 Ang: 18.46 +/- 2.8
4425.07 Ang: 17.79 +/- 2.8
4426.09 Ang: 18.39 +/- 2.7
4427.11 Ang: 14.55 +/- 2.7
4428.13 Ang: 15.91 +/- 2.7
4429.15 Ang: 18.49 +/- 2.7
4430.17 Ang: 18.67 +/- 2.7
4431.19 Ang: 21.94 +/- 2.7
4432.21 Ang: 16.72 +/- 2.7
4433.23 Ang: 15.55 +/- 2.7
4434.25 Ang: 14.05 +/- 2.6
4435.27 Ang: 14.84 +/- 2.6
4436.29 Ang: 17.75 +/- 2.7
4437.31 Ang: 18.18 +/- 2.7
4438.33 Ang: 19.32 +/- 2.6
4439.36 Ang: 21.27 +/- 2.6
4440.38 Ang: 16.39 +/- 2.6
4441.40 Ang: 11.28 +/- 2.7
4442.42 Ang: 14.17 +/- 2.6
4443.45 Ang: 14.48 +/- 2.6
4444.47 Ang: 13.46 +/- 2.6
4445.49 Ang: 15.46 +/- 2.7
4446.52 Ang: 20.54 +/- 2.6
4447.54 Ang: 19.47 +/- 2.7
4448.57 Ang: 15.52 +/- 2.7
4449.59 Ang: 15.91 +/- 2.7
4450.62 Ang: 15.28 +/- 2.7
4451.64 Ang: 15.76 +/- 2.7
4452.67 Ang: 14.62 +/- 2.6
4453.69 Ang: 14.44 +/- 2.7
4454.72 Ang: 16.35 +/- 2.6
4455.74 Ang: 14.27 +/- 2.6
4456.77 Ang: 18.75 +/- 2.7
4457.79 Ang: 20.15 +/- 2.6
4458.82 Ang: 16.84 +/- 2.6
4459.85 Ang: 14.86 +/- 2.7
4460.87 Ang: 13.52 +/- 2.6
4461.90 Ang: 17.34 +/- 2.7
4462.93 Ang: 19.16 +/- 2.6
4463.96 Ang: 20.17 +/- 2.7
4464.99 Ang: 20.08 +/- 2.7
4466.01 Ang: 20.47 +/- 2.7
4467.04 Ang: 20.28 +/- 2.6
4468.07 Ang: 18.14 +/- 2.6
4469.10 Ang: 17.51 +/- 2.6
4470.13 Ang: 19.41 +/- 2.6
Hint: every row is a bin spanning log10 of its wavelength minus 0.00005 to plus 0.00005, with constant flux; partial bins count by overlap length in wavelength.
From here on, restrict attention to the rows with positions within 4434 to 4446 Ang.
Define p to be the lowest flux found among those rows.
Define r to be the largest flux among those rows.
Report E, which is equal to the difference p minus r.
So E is -10.0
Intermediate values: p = 11.28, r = 21.27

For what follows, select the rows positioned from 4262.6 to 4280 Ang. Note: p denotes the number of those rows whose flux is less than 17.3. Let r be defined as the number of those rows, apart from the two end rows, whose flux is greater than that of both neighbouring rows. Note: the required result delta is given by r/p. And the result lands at 0.86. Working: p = 7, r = 6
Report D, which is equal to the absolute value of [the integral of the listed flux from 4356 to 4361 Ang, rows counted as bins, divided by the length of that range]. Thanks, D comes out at 17.2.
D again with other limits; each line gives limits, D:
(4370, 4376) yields 16.1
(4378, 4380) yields 17.8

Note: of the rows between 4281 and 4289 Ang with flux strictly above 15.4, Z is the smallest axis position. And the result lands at 4281.74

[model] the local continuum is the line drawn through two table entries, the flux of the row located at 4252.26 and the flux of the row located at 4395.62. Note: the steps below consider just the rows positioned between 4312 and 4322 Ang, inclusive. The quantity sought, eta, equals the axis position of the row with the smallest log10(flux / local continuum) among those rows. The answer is 4314.40 Ang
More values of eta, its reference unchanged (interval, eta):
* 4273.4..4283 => 4273.86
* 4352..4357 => 4356.32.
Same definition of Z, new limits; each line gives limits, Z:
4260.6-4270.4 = 4261.08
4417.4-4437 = 4418.96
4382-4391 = 4382.48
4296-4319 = 4296.55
